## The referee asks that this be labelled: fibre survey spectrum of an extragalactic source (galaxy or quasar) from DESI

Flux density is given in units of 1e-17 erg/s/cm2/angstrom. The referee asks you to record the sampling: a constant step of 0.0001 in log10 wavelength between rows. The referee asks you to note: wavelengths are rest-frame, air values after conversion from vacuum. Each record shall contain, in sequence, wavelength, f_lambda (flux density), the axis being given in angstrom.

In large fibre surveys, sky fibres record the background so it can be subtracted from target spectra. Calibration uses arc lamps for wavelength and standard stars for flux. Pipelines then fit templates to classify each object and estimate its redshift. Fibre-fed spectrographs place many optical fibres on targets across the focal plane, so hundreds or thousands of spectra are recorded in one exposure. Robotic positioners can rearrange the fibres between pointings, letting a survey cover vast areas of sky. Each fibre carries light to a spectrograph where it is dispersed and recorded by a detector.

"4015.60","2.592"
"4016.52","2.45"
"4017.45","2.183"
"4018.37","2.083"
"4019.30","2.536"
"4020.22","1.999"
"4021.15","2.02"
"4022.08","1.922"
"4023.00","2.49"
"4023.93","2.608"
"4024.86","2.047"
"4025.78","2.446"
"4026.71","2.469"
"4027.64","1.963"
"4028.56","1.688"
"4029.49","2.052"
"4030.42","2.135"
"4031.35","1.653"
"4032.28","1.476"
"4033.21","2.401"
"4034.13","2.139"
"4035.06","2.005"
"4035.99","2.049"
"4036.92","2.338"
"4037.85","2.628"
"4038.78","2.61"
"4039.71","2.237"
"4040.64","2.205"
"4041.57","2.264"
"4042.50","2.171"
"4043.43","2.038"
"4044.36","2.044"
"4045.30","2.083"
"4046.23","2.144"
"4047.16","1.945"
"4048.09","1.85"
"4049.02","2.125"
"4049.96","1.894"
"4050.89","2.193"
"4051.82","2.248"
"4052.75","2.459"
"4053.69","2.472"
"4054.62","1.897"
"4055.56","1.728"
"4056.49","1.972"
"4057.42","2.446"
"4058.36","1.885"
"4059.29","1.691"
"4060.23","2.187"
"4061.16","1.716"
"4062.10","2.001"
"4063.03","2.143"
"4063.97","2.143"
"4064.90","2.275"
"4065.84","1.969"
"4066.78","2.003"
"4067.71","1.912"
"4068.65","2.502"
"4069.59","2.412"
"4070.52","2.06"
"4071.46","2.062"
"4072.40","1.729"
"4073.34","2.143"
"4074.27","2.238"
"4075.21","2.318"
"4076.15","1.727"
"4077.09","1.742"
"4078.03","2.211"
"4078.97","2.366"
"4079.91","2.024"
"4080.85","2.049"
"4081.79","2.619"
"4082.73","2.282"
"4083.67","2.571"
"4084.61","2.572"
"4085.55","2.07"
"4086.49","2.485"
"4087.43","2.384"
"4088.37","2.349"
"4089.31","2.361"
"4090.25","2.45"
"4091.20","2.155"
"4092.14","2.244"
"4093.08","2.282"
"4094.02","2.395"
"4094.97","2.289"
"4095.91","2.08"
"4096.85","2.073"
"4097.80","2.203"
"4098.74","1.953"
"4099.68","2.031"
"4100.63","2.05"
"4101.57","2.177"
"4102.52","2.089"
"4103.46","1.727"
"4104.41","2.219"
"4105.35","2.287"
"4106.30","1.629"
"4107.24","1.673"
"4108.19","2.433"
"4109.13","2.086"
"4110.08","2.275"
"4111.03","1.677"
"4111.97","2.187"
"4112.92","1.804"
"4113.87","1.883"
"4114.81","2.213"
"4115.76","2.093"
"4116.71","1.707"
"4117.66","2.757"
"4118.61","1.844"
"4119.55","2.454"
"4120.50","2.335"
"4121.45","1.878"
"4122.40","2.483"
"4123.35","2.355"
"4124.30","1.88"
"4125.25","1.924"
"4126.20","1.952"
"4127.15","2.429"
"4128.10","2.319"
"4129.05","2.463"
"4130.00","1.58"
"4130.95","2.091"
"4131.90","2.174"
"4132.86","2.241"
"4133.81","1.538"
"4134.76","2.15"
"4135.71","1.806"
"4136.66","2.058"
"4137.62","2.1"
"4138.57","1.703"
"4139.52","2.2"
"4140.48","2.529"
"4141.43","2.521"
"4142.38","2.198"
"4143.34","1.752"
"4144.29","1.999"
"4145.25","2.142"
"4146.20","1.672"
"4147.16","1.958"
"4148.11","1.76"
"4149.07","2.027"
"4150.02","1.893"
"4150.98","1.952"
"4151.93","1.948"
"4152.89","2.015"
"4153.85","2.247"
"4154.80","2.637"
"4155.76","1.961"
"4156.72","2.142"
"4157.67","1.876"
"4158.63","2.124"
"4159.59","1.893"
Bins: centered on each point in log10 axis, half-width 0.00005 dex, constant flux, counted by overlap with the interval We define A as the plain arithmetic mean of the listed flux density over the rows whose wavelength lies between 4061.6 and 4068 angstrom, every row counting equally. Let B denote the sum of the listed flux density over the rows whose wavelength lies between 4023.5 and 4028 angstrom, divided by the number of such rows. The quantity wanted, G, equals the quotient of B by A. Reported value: 1.12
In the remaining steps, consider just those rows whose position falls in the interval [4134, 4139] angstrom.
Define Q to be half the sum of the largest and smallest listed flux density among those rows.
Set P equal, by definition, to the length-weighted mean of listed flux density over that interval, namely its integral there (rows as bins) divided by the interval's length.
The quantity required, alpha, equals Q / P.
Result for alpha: 0.99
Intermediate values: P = 1.94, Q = 1.9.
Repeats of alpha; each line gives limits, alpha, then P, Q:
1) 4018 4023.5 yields 1.02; 2.18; 2.2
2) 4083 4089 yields 0.97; 2.40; 2.3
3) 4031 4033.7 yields 1.04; 1.86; 1.9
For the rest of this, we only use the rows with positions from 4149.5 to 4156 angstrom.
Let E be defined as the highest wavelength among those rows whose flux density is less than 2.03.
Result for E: 4155.76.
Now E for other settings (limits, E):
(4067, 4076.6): 4076.15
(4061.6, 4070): 4067.71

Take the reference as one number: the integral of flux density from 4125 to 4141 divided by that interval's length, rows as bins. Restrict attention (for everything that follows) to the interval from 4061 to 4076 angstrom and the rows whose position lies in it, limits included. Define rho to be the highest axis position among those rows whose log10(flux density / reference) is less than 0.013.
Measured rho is 4072.40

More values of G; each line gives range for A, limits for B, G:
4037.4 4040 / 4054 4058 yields 0.81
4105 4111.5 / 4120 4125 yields 1.09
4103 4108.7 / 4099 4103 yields 1.05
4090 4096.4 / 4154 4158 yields 0.95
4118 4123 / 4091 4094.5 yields 1.03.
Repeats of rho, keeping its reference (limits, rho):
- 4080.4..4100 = 4099.68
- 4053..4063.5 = 4062.10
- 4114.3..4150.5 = 4150.02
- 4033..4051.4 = 4049.96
